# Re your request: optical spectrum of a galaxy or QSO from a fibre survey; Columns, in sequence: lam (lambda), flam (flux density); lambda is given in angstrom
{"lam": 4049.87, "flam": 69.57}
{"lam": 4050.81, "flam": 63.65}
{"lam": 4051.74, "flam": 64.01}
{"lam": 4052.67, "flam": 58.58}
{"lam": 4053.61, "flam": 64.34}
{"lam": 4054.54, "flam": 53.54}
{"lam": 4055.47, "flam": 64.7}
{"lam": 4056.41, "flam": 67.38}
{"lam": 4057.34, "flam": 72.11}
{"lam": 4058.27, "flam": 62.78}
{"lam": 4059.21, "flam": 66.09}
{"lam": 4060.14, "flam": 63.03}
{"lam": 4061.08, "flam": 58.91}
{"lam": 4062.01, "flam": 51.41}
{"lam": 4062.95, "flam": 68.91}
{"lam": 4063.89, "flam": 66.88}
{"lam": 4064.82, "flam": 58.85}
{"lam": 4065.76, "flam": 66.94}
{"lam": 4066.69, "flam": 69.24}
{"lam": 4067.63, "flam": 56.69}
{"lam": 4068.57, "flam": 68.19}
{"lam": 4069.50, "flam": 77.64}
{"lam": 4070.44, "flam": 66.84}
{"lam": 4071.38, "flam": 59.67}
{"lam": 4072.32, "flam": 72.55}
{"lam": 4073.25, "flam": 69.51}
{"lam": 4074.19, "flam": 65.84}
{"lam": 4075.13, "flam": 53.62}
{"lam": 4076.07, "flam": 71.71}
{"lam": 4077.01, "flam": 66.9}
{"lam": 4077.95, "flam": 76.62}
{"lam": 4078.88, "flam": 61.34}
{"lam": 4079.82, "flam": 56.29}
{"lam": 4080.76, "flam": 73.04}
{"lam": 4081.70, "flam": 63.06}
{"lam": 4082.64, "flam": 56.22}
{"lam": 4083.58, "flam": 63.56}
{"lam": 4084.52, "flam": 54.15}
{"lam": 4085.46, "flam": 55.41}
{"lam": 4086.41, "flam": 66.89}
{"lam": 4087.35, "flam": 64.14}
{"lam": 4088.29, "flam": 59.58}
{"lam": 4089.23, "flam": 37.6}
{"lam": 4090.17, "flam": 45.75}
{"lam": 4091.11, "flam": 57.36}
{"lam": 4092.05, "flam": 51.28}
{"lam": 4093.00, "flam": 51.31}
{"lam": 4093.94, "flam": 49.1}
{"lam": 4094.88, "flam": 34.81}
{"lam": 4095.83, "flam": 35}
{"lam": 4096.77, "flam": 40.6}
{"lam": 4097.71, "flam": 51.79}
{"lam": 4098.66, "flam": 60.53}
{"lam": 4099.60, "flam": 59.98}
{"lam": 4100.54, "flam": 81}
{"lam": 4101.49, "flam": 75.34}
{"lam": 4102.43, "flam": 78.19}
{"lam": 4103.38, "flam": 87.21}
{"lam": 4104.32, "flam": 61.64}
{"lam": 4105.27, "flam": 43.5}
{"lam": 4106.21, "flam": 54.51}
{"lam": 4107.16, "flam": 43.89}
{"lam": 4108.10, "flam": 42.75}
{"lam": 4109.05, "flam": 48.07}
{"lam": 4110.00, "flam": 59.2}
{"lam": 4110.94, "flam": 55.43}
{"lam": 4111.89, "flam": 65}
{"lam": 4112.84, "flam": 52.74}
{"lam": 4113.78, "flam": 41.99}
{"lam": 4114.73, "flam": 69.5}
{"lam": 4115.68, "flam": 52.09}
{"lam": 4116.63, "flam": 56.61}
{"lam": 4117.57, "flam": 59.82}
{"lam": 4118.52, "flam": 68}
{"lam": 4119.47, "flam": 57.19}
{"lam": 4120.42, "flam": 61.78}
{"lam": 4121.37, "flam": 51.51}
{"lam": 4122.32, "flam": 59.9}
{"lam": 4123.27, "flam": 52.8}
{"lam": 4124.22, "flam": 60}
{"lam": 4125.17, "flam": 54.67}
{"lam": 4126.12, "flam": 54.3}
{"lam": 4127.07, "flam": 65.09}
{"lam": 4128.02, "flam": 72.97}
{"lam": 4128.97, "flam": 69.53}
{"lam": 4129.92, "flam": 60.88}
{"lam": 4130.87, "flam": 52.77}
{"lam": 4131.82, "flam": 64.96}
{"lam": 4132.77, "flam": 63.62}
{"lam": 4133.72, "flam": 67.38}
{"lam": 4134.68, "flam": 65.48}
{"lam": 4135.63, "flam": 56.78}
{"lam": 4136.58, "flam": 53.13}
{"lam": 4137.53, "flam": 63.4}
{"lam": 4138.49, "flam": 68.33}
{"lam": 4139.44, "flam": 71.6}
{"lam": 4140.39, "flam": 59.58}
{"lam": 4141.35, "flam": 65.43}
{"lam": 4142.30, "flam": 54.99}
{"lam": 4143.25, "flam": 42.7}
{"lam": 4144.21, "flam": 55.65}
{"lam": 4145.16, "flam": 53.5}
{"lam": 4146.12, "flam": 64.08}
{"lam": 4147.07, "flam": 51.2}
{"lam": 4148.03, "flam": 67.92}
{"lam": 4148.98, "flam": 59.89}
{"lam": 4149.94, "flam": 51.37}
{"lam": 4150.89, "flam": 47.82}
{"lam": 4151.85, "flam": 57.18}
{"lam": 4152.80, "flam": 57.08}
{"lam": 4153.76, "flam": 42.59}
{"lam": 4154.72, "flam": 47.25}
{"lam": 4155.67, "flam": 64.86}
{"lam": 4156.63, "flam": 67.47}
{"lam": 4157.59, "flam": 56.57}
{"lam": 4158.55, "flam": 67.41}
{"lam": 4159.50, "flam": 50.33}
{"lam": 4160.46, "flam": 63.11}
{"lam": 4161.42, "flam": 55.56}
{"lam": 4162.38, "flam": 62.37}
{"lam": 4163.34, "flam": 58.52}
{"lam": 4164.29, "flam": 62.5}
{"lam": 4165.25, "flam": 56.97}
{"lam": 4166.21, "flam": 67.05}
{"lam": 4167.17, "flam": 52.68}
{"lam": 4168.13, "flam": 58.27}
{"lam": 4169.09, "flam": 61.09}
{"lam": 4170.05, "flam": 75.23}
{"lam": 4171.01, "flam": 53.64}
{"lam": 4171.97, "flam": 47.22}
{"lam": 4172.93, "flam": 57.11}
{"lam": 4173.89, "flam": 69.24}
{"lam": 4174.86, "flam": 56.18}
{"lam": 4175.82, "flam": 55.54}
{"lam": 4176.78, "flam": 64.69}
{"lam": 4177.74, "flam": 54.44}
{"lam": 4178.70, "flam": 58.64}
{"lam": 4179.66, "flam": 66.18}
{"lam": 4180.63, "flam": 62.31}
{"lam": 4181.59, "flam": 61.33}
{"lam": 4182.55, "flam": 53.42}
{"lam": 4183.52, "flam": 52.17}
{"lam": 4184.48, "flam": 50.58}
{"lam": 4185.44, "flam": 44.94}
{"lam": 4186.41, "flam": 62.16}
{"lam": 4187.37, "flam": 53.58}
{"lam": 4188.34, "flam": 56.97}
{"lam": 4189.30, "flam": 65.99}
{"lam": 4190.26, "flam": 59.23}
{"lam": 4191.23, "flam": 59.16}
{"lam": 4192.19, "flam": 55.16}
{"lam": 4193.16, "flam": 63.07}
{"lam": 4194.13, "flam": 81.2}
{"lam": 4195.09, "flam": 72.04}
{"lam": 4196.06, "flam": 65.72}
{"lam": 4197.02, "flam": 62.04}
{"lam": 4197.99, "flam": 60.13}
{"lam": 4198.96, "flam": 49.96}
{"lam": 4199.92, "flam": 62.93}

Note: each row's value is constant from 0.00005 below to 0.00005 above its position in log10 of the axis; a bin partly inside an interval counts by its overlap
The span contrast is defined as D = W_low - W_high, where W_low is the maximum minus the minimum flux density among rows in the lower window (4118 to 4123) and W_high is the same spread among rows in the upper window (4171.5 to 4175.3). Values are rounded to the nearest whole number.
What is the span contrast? -6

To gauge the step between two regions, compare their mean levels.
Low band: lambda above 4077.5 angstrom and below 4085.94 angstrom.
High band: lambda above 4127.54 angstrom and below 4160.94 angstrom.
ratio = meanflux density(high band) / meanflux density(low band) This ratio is 0.96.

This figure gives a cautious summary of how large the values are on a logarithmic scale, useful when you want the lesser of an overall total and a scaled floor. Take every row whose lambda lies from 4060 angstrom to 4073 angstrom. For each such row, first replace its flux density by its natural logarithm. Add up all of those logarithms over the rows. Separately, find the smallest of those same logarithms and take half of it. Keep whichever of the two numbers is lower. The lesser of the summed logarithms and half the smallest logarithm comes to 1.97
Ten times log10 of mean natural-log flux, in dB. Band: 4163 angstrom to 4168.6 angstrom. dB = 6.11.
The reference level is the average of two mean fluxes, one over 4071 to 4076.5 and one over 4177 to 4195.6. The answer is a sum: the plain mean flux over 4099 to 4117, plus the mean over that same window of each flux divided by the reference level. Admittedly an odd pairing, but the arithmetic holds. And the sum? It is 60.4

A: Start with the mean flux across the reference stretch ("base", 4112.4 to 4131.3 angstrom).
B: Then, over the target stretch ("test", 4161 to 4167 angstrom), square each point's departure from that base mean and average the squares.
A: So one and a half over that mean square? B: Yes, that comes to 0.08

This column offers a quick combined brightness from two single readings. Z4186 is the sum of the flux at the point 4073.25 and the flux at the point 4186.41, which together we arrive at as 132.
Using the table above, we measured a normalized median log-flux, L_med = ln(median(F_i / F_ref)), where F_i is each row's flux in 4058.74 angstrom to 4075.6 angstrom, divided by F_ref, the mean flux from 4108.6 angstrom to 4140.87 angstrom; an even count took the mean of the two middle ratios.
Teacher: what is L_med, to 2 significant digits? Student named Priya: 0.10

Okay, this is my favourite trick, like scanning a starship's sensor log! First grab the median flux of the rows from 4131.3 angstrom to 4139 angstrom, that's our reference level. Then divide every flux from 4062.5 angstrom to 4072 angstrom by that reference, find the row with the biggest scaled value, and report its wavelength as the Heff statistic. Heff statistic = 4069.50 angstrom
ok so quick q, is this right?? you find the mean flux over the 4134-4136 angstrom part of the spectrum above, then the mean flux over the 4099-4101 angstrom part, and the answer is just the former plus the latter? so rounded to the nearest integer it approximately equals 132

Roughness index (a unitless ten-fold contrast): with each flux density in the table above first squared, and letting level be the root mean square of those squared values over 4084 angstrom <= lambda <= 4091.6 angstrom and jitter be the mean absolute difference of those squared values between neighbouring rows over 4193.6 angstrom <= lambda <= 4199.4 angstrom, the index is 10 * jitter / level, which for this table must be 2.52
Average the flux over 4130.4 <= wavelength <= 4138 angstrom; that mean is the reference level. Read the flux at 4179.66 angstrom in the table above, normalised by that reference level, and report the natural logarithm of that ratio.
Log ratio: 0.08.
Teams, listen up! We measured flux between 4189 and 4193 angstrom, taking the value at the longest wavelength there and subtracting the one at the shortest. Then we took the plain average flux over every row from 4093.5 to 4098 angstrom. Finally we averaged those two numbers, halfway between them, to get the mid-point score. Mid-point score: 16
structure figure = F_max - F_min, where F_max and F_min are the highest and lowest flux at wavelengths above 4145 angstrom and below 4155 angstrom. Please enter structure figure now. 25.3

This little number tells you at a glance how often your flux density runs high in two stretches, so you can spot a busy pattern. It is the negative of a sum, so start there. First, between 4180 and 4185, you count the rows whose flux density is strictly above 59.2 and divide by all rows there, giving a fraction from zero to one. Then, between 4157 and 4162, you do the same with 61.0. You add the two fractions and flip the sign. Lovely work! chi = -0.80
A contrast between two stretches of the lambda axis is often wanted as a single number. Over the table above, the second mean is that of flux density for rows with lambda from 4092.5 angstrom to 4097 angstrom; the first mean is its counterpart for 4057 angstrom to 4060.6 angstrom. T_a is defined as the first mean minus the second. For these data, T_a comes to 24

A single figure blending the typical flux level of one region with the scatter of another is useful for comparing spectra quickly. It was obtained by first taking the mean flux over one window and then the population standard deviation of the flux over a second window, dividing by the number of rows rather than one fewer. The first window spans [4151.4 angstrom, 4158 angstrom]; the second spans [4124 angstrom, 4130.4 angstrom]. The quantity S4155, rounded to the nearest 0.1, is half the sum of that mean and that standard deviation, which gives 31.4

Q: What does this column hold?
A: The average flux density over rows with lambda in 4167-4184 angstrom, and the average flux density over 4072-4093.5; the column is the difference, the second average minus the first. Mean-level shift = 2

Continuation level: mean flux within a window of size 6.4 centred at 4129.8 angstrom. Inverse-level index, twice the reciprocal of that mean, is 0.0311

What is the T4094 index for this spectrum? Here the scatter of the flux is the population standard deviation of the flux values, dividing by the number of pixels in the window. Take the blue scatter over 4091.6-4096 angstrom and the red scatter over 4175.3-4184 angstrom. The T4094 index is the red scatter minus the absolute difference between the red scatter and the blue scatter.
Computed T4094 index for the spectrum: 2.0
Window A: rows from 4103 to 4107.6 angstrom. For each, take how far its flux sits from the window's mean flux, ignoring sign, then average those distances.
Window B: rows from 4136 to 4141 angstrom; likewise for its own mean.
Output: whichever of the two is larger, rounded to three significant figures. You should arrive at 13.0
